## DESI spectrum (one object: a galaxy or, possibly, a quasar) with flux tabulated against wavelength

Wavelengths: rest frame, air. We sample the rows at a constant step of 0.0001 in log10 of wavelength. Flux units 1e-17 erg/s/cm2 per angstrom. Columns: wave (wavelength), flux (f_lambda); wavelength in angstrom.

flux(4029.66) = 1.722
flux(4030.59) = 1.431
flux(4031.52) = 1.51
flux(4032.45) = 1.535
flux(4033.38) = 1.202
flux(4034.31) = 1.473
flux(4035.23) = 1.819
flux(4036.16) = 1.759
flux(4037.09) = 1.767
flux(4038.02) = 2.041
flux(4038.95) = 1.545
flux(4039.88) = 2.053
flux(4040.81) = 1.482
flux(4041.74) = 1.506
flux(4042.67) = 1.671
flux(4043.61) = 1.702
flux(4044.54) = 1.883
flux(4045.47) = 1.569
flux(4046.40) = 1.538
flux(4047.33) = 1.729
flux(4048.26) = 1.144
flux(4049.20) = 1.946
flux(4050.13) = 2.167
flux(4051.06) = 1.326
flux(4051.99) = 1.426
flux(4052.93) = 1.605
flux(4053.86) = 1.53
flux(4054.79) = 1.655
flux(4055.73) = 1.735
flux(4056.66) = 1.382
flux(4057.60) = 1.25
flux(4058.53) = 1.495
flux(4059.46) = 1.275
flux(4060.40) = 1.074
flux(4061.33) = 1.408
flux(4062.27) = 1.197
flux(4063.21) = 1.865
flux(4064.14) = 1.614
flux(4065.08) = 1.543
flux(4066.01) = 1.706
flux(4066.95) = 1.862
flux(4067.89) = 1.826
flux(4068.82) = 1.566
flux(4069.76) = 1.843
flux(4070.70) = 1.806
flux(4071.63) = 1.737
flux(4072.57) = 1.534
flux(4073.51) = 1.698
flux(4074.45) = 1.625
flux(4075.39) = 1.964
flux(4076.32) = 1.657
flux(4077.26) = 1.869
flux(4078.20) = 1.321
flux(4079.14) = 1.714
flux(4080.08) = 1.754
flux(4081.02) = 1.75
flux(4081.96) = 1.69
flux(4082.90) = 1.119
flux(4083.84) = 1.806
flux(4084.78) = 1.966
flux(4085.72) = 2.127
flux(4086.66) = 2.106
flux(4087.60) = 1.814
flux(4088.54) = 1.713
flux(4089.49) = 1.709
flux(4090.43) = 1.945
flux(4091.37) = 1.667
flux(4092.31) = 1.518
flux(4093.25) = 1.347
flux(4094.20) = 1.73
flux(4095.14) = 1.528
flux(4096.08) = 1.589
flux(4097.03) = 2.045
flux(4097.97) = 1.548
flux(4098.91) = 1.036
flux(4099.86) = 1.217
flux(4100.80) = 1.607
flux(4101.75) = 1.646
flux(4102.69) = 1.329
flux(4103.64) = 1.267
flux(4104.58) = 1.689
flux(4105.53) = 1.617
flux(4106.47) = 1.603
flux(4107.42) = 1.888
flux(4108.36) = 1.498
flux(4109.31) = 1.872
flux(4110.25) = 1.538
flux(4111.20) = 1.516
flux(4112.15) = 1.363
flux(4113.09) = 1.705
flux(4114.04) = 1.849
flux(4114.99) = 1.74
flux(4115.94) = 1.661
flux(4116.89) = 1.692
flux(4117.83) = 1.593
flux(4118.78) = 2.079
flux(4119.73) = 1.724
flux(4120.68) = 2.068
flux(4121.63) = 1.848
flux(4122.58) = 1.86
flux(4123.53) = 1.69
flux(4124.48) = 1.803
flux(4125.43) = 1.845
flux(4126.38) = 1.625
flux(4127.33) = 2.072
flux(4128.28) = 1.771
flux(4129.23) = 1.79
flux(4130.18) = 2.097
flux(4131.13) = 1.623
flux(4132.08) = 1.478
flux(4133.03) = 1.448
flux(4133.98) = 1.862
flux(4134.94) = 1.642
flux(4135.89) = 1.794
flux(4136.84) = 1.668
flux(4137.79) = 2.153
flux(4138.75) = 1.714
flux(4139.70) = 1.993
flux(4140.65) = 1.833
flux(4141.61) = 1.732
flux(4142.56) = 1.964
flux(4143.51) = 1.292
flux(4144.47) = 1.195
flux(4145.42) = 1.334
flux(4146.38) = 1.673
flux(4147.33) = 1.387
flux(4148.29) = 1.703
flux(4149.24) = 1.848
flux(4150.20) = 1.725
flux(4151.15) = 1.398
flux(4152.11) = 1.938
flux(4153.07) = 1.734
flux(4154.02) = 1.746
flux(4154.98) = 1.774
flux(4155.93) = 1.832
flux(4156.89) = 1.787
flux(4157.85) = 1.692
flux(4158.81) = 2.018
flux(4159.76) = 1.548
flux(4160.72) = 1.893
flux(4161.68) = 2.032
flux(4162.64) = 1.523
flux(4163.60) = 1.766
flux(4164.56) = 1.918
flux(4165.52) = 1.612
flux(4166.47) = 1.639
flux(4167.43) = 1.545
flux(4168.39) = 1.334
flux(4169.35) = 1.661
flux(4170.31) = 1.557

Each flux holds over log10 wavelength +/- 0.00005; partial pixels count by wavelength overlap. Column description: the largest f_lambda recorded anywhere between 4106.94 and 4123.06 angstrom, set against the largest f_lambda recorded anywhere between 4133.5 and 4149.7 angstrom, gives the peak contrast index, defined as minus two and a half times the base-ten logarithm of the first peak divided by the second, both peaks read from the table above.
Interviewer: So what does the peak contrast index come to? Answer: 0.04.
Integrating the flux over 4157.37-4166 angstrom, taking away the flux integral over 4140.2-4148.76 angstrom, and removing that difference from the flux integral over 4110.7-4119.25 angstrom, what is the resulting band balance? 12.5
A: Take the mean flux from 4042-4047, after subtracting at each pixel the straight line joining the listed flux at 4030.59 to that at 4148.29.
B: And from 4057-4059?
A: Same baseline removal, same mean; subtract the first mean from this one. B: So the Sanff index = -0.33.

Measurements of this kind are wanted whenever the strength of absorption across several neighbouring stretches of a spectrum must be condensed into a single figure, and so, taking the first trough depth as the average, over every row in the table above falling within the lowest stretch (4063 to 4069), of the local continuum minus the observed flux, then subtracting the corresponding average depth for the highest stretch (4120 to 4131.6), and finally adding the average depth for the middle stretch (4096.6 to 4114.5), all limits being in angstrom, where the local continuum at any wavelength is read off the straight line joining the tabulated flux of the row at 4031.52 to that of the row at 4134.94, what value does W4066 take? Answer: 0.09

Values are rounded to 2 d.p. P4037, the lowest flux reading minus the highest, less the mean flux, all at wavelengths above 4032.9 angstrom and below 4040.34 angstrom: -2.56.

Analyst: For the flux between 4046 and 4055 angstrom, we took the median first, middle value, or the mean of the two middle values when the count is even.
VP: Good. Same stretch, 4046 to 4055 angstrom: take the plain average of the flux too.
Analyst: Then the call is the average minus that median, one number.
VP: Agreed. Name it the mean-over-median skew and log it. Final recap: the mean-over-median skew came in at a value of 0.035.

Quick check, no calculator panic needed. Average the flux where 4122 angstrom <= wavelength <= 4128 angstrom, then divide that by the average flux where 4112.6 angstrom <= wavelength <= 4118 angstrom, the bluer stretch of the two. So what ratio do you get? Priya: 1.06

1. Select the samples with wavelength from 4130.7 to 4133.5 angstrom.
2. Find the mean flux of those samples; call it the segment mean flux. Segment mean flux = 1.52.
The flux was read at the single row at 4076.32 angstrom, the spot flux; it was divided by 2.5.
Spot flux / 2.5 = 0.66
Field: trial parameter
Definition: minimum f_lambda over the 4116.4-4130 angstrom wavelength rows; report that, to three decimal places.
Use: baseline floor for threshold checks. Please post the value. 1.593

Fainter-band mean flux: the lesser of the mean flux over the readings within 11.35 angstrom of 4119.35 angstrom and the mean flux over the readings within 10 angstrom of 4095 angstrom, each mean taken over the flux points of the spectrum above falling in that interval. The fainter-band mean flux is 1.63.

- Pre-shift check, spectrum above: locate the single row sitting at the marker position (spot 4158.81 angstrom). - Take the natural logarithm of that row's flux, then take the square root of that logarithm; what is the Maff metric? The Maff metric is 0.84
